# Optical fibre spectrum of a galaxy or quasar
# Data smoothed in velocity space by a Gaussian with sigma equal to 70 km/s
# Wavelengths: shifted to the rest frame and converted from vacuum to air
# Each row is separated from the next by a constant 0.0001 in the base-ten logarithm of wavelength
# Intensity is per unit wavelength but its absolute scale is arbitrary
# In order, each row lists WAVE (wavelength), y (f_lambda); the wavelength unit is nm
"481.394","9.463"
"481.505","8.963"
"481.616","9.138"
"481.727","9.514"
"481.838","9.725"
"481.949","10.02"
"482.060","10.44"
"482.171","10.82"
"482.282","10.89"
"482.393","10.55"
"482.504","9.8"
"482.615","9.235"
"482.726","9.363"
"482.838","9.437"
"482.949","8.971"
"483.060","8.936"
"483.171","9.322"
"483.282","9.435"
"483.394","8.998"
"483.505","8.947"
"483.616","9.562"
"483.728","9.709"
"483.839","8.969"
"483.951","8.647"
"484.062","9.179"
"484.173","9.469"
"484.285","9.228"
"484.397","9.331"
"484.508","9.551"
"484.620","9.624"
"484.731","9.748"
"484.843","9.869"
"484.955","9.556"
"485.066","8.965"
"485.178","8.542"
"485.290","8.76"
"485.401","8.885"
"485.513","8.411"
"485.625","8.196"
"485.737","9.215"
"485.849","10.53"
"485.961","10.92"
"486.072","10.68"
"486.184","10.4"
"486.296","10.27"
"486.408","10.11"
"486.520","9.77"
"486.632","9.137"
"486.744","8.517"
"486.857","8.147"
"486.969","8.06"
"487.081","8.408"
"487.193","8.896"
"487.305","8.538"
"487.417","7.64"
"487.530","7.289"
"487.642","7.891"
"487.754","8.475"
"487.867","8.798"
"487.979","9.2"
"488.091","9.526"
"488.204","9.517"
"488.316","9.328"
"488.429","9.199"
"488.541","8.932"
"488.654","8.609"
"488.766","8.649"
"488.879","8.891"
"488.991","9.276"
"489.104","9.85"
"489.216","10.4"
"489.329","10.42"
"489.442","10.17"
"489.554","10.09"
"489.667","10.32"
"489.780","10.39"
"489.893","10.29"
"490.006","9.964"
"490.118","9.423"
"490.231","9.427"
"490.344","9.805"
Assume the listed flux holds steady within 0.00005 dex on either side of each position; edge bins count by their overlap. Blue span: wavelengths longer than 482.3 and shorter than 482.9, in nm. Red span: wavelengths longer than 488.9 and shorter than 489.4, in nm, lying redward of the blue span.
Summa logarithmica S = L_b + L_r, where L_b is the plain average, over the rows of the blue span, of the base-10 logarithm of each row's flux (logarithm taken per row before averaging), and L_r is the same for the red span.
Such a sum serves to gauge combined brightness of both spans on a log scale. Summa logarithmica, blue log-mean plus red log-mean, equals 1.98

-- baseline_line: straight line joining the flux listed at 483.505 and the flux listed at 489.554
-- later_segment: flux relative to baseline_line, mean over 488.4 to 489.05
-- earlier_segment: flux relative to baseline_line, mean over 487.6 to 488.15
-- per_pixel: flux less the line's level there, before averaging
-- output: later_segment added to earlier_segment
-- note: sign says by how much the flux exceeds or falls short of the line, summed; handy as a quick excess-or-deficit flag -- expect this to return -2.0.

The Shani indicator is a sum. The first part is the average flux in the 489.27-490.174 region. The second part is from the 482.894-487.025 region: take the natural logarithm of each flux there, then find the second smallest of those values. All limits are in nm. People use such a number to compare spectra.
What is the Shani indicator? 12.2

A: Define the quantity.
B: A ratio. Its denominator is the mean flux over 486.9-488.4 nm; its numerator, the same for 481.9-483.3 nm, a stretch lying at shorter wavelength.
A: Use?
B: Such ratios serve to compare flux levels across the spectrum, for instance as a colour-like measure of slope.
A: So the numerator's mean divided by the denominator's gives 1.14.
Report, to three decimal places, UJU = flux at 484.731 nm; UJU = 9.748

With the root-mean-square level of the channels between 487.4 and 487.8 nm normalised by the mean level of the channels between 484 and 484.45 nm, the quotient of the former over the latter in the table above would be 0.84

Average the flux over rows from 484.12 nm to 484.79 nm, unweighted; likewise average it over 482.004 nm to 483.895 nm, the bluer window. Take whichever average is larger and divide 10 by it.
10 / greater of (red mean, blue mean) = 1.04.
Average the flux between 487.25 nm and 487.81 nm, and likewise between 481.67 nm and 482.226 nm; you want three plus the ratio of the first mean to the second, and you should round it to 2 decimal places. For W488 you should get 3.79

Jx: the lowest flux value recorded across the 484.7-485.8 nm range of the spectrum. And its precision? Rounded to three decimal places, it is 8.196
